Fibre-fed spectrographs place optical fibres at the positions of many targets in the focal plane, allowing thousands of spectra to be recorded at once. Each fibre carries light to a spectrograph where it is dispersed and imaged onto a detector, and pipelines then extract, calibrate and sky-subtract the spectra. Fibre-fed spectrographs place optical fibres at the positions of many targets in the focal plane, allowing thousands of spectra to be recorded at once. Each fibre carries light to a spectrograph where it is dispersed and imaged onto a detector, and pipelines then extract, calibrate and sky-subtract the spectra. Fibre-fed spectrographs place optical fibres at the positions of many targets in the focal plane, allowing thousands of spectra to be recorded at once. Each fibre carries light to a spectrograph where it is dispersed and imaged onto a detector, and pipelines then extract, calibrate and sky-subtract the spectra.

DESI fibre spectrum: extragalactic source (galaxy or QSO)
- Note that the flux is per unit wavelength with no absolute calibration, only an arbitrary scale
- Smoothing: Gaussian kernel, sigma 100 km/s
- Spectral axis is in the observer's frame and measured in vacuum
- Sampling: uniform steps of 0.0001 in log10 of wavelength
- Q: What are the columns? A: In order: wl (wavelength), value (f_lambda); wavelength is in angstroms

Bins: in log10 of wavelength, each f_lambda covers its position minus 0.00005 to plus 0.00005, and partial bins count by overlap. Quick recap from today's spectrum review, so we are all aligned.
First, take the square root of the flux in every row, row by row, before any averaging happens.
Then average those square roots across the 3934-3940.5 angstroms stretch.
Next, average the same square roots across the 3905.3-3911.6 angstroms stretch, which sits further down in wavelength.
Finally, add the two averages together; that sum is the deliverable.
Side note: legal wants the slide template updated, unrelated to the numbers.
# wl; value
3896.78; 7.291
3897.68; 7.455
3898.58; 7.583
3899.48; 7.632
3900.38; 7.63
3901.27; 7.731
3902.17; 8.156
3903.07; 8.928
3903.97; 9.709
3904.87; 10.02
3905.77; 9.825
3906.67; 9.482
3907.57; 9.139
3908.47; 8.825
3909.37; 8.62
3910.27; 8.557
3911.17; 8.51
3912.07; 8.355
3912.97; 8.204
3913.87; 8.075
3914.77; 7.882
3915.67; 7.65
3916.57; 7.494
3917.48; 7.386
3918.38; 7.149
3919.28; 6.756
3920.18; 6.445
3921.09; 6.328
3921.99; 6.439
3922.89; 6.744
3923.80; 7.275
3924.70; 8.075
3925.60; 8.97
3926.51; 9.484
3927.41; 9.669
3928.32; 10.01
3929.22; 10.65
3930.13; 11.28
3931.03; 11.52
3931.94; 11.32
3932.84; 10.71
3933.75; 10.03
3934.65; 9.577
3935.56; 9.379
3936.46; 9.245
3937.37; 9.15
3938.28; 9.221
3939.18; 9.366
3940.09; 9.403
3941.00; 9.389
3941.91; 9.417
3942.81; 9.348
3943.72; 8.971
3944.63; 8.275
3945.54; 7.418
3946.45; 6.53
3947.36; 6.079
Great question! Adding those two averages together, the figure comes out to 6.1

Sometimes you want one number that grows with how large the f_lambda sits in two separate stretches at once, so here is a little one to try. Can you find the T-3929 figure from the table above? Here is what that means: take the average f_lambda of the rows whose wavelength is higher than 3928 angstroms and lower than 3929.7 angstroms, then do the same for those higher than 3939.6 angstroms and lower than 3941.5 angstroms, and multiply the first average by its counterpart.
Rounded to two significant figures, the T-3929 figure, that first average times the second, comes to 97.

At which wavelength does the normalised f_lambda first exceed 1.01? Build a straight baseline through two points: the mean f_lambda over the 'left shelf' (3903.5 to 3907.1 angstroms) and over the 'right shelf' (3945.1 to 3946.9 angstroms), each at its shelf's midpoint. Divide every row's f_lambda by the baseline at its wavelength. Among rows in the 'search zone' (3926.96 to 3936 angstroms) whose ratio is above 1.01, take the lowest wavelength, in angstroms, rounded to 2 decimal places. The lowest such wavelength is 3927.41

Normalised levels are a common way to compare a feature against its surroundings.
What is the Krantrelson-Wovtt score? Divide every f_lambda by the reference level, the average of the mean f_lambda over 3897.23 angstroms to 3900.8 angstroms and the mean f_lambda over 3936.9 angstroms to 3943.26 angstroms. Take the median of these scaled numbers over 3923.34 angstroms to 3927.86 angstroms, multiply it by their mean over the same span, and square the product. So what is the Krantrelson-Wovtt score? 1.2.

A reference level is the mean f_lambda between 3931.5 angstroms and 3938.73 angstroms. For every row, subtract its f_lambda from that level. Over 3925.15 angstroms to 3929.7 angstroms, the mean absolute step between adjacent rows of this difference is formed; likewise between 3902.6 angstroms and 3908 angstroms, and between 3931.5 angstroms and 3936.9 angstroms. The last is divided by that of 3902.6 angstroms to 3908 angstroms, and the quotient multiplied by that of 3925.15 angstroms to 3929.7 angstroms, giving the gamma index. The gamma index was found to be 0.44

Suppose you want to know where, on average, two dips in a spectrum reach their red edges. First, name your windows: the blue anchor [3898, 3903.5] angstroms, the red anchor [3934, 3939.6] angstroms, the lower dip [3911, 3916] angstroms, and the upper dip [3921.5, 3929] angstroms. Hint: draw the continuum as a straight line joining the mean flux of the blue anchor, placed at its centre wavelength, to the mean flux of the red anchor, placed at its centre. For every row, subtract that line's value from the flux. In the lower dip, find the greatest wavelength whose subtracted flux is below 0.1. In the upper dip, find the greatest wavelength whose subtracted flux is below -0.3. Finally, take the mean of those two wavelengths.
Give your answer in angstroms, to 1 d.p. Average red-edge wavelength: 3920.2 angstroms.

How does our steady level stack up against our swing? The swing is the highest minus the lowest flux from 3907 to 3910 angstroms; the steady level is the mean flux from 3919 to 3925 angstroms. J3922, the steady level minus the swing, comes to 6.3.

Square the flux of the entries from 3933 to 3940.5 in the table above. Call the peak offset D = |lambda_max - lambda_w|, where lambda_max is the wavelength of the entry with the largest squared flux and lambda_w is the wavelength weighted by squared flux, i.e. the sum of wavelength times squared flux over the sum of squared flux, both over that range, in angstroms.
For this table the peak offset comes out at 3.1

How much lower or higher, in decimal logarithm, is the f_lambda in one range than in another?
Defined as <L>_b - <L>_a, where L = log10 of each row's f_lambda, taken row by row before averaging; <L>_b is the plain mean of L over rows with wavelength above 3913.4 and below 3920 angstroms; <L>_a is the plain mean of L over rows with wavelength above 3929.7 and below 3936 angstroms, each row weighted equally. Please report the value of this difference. -0.15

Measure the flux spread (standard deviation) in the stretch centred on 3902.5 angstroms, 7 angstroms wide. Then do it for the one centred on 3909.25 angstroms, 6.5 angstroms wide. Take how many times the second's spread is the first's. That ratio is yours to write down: 0.38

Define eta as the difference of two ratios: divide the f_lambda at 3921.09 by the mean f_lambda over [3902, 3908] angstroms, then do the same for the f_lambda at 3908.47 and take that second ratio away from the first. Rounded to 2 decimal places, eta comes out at -0.27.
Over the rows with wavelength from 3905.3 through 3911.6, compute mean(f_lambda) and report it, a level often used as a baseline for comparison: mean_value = 9.0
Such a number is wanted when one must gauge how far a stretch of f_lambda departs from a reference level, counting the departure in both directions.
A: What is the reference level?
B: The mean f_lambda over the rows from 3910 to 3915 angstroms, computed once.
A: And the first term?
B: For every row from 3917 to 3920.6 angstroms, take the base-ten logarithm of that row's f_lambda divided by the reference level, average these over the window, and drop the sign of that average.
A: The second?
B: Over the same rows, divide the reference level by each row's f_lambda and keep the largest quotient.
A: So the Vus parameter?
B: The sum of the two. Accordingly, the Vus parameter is 1.36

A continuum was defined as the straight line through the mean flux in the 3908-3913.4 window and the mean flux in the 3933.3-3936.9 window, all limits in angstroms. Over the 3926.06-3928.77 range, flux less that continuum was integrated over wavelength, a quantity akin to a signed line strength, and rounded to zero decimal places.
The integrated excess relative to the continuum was 1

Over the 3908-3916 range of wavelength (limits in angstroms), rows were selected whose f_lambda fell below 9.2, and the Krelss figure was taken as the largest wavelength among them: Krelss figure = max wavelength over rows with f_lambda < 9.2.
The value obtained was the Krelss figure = 3915.67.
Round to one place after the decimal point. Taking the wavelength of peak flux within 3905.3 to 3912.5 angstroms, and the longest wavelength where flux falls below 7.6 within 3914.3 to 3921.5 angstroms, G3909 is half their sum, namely 3913.4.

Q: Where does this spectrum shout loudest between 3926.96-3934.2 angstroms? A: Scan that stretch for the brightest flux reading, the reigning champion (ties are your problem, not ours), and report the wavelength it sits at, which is 3931.03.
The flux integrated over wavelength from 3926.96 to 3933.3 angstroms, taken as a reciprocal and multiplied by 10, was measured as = 0.147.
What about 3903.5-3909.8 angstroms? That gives 0.169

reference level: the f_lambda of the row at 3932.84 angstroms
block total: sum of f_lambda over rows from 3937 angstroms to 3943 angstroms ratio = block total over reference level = 6.1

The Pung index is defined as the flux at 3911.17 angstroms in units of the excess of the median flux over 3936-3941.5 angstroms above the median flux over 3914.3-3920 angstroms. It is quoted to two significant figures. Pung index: 4.6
